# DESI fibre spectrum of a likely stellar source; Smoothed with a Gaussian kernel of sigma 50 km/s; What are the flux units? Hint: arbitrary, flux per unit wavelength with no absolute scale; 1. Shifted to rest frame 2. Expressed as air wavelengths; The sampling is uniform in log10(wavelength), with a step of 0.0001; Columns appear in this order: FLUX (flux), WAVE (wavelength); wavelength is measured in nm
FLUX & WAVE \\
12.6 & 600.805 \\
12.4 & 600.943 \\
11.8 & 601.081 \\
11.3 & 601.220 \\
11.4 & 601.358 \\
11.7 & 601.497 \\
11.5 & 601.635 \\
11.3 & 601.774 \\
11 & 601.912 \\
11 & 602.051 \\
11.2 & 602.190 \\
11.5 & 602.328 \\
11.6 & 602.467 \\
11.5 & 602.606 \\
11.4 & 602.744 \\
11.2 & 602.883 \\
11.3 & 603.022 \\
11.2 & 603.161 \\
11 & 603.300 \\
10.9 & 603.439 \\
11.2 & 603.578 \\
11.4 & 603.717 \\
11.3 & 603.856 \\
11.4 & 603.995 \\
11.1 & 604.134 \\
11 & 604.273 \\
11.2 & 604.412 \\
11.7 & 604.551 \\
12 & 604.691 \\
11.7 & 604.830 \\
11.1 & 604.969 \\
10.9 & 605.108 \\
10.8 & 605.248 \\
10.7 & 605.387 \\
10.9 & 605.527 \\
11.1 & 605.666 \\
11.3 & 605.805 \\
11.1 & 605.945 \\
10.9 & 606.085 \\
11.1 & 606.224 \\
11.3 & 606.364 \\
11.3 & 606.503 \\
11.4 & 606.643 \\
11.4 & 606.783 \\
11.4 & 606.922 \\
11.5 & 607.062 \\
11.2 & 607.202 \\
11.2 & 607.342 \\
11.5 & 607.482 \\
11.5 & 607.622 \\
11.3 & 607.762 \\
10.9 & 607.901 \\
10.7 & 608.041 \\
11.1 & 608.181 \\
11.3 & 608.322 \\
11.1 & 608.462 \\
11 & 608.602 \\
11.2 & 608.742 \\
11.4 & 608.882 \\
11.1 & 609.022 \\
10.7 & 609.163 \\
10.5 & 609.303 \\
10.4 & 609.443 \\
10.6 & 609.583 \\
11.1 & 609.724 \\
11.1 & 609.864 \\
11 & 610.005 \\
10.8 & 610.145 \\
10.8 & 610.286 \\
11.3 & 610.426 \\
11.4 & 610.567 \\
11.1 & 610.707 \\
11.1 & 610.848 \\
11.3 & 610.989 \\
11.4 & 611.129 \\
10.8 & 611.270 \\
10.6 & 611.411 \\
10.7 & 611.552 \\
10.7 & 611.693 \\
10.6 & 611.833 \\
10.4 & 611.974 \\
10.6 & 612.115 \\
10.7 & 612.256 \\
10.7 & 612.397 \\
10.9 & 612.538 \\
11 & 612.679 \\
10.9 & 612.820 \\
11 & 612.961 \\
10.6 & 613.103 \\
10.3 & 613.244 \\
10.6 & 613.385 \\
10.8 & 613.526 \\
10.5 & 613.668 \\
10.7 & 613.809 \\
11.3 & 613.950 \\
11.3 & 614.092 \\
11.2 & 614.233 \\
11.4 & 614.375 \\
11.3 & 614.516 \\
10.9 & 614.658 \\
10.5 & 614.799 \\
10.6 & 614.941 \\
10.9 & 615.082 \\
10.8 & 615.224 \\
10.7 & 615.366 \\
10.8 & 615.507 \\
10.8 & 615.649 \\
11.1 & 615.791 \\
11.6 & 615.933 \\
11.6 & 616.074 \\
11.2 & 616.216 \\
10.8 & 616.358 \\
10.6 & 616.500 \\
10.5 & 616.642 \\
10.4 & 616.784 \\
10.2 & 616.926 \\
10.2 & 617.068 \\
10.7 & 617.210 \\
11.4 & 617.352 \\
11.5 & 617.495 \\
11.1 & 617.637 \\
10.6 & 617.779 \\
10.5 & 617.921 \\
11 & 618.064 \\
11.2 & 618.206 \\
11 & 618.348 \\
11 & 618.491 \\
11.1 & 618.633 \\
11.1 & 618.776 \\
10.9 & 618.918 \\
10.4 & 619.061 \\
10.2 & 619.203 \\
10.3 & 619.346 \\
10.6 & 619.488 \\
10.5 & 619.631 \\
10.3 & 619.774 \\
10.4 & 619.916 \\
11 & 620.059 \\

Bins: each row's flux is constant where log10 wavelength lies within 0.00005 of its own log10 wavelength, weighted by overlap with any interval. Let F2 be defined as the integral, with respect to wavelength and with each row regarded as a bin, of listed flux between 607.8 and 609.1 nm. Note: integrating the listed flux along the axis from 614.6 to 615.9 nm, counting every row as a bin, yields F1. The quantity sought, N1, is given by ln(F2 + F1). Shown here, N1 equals 3.35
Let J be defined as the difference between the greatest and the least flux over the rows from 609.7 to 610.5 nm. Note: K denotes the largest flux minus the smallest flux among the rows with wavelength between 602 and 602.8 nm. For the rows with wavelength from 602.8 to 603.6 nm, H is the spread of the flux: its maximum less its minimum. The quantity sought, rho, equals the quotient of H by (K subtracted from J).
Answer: -4.0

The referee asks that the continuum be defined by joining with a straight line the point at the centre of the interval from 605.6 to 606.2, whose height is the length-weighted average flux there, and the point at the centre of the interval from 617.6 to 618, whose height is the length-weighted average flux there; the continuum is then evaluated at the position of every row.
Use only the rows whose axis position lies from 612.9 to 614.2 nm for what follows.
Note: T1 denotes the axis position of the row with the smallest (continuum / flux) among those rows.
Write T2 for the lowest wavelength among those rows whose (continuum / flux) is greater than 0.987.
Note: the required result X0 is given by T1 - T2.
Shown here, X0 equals 1.13 nm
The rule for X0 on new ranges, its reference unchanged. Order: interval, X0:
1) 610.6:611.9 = -0.14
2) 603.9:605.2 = 0.56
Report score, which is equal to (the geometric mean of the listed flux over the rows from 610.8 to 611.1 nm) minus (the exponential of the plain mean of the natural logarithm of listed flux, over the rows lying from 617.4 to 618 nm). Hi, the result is 0.3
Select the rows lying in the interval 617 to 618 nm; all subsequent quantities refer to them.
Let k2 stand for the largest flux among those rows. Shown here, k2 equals 11.5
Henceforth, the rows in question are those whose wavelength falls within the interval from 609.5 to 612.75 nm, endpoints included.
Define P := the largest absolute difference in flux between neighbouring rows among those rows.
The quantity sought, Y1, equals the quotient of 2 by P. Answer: 3.3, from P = 0.60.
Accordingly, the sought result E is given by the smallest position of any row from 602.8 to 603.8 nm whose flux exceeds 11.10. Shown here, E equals 602.883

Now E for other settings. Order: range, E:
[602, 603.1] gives 602.190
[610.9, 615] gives 610.989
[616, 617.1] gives 616.074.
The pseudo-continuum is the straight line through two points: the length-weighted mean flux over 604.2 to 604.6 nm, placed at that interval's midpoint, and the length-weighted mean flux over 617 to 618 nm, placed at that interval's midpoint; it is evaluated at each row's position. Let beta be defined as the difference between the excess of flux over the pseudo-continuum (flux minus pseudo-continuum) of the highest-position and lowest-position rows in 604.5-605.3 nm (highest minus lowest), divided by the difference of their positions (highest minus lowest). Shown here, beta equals -1.3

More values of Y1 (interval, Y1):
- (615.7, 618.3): 2.9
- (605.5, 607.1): 10.0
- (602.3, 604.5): 6.7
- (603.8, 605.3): 3.3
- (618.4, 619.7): 4.0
